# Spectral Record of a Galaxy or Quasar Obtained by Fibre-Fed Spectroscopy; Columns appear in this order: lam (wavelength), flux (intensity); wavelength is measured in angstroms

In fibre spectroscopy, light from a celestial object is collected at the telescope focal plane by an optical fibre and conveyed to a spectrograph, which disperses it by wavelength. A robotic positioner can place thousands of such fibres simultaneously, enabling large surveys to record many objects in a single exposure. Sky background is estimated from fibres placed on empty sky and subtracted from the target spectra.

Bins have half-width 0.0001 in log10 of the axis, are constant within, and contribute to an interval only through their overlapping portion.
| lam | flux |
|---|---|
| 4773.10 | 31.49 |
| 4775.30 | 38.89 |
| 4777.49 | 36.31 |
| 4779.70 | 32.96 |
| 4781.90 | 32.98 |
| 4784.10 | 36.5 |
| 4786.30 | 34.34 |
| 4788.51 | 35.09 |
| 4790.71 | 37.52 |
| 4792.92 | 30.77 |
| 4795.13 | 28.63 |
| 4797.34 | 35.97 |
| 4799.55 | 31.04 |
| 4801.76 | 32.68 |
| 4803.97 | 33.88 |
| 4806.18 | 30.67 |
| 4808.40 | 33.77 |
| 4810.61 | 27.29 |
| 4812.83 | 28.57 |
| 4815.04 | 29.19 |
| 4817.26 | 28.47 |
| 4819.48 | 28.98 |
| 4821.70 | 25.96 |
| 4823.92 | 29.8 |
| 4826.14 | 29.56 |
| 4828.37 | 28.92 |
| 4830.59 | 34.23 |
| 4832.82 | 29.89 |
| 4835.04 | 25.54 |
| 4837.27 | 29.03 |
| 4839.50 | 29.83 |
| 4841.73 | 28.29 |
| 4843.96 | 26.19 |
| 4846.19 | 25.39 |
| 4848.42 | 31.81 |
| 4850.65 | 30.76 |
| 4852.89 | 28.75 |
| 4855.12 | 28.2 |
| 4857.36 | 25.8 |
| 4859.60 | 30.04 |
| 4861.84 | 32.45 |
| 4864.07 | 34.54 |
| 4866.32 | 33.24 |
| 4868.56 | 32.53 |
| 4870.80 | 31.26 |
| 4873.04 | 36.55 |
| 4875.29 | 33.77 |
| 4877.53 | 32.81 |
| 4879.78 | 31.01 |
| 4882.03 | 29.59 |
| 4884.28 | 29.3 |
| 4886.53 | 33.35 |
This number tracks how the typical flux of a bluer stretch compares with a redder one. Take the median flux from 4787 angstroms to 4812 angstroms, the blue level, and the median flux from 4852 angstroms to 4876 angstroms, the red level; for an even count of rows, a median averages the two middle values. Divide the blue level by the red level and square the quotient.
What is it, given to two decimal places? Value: 1.01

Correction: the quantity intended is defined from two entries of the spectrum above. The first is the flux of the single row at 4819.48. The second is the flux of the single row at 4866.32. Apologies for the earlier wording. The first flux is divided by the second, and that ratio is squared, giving 0.76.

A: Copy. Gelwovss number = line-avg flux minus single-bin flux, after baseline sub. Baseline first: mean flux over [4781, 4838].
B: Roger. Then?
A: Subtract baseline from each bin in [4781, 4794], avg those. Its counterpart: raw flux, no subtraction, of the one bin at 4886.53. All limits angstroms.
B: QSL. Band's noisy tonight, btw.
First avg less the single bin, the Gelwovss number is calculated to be -30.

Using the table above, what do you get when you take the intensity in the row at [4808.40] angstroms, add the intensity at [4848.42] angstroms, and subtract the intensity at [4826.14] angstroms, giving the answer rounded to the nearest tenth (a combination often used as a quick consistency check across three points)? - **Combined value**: 36.0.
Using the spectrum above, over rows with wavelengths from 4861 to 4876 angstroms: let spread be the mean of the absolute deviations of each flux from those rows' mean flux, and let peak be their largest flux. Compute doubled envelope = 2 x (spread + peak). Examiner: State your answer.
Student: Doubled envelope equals 76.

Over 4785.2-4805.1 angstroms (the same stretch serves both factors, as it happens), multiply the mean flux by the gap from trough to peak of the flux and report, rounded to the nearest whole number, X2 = 296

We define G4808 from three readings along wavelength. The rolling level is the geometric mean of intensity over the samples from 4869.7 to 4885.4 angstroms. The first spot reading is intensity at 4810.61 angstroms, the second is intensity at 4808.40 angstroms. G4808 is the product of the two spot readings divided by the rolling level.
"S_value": 28.8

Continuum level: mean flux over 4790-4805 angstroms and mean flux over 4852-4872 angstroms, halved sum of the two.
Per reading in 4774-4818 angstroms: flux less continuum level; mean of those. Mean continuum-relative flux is 1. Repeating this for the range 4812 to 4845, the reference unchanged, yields -3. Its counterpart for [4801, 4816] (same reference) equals -1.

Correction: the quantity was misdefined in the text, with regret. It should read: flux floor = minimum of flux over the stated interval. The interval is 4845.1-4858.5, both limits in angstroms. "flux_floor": 25.39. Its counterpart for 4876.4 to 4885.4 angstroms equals 29.3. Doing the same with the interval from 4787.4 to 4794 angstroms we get 30.77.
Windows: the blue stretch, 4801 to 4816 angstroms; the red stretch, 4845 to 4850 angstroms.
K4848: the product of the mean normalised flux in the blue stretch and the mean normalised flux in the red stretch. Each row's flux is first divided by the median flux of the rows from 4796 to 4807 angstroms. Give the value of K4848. 0.83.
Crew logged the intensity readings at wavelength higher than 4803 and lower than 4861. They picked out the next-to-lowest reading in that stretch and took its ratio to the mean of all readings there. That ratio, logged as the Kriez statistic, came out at 0.88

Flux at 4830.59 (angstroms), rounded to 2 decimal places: 34.23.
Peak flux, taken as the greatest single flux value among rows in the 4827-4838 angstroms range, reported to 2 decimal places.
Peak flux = 34.23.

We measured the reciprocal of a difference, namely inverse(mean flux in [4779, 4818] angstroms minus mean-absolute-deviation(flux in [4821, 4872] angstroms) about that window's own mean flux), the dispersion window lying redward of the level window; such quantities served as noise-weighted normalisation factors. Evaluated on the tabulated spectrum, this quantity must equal 0.0332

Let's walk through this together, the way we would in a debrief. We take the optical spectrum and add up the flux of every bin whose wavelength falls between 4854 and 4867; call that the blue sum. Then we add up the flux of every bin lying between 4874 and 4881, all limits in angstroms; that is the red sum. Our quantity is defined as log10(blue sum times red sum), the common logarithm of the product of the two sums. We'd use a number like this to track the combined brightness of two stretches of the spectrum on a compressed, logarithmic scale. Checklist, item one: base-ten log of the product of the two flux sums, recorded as 4.25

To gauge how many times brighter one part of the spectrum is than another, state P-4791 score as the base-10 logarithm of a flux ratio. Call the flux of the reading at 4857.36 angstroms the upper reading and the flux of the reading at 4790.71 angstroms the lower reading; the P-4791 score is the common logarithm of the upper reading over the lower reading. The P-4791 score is -0.16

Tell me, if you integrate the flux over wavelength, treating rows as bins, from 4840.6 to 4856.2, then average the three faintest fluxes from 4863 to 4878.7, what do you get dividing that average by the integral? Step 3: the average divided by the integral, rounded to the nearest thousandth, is 0.072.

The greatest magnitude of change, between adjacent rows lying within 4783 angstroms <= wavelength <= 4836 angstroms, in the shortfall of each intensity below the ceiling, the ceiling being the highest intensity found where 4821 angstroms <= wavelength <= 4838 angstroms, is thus 7.34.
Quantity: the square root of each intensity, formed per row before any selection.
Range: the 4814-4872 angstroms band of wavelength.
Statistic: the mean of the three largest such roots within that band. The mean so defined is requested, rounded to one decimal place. 5.8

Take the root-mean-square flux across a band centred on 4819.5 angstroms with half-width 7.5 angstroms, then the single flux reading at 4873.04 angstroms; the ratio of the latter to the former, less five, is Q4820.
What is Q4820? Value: -3.73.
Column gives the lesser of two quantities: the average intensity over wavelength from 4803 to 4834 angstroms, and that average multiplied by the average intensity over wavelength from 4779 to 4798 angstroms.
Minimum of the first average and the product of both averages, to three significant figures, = 29.9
